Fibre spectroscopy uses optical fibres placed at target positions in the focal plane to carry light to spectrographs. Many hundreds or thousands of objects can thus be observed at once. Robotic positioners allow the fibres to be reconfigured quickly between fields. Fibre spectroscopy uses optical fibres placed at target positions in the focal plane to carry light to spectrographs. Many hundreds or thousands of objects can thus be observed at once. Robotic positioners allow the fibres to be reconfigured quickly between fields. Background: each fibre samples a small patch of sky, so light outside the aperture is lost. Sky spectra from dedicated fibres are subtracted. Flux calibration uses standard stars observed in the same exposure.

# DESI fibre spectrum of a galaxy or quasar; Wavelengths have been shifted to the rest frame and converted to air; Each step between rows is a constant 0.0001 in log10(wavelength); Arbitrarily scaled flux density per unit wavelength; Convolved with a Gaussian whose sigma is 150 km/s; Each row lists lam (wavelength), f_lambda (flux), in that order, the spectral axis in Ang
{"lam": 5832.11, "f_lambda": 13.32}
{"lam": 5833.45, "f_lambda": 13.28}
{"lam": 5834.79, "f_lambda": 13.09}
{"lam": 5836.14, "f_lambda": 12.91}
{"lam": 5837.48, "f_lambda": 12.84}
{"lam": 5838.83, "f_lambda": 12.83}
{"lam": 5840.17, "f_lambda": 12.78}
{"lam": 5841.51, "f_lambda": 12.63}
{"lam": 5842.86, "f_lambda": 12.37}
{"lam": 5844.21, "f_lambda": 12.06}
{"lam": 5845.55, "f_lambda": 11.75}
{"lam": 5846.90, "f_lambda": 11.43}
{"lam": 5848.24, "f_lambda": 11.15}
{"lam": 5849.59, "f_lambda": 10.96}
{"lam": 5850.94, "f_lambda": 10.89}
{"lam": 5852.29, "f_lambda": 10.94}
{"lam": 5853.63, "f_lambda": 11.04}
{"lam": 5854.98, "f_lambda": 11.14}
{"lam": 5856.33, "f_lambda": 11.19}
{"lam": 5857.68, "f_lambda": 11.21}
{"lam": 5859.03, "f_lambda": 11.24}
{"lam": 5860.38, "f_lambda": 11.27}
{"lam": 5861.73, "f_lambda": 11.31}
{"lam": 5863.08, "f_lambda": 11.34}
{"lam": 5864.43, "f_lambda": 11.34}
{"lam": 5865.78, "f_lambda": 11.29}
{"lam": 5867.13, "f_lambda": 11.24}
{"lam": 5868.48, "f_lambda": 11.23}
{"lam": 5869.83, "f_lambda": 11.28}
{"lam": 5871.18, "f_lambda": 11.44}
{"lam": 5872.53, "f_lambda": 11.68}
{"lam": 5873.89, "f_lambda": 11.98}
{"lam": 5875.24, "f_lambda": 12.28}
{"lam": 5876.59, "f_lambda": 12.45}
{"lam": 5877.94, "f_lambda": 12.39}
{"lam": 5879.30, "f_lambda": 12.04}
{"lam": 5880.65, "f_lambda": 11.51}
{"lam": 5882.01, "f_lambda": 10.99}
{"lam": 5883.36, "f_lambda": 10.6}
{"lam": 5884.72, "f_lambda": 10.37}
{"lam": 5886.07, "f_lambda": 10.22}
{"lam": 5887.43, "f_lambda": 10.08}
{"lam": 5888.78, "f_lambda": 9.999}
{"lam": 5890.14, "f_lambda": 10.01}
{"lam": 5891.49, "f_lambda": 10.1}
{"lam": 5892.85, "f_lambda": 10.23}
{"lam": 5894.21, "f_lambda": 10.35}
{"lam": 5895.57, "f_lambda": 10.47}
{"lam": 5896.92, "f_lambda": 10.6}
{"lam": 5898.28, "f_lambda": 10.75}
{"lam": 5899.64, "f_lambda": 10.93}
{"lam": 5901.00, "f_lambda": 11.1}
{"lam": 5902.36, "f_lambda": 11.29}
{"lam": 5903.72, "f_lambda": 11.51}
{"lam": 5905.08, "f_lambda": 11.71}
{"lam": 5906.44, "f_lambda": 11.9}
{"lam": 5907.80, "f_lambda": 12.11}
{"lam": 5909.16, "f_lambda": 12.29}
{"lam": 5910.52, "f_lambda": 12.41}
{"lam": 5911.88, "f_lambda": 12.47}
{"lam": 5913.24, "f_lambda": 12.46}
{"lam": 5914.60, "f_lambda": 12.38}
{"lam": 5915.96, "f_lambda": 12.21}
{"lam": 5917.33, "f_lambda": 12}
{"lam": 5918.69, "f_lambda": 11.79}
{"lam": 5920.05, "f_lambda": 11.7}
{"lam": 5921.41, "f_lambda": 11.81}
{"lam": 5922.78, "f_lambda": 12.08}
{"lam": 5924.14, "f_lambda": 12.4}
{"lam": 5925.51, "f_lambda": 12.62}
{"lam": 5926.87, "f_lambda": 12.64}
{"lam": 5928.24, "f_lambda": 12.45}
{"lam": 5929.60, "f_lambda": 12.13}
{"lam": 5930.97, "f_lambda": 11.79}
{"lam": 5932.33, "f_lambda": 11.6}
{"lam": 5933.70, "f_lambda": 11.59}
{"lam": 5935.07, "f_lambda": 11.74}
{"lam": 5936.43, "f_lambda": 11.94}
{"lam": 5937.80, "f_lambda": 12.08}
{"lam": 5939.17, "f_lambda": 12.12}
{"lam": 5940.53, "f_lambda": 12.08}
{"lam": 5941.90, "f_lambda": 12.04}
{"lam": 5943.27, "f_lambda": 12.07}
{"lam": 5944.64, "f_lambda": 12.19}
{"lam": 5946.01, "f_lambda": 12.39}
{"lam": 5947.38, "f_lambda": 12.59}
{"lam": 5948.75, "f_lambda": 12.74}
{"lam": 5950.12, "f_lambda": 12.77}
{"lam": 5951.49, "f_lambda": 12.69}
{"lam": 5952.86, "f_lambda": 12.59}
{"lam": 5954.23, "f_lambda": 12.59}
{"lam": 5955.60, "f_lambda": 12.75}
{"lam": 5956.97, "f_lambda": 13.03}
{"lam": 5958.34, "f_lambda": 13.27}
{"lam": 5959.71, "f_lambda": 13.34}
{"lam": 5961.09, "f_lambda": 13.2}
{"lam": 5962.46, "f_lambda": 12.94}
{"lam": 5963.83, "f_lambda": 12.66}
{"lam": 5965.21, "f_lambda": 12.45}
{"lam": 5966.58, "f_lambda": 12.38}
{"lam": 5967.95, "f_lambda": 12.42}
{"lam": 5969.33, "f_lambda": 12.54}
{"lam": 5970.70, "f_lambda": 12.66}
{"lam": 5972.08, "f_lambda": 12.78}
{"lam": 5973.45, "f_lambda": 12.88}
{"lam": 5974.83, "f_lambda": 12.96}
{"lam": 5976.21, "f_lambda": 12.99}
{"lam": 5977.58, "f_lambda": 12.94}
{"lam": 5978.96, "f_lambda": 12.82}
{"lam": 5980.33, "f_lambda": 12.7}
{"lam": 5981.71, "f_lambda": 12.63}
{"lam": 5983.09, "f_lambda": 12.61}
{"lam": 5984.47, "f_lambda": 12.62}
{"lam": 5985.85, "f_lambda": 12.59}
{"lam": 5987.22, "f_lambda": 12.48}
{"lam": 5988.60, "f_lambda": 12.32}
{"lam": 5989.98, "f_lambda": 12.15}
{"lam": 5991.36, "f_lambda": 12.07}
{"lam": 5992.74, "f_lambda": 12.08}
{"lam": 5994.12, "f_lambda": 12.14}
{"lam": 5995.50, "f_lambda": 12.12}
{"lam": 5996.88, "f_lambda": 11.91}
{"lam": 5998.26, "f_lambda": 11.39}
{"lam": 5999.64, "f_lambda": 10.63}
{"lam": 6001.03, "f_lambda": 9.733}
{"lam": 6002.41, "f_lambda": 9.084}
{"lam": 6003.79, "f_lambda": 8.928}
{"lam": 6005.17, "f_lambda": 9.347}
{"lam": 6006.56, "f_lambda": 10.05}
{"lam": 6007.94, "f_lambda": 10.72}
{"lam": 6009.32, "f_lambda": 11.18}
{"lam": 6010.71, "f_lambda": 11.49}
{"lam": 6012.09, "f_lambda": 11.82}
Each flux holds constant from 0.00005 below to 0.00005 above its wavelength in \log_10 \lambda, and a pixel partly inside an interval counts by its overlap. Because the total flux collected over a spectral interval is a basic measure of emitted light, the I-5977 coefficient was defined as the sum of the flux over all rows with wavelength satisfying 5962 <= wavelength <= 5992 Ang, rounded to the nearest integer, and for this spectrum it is 278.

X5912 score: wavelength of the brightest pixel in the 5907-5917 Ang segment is 5911.88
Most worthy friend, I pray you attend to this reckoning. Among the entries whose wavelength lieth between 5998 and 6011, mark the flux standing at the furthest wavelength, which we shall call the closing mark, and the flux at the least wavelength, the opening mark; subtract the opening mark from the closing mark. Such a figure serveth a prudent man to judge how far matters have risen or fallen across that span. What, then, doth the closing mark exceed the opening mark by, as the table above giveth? 0.10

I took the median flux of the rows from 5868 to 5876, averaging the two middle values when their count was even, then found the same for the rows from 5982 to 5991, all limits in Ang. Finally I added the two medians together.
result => 24.1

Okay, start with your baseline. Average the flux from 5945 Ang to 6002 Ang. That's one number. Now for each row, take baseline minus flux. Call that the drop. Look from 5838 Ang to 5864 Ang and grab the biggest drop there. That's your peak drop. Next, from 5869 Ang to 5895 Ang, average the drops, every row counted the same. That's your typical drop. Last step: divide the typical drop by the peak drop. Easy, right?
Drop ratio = 0.90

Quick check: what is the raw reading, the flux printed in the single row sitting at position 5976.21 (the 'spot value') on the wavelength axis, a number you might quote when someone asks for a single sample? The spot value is 12.99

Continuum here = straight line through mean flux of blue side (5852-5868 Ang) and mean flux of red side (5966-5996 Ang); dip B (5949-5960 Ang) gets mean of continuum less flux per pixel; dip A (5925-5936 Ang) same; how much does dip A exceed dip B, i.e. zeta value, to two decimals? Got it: 0.54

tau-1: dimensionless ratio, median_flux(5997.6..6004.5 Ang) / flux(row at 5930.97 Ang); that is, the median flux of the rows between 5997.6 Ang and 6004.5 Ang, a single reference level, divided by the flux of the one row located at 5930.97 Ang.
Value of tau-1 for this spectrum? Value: 0.83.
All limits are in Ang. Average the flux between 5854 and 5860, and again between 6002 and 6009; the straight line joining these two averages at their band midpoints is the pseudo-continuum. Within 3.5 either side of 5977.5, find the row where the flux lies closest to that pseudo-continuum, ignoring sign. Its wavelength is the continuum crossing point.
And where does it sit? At 5980.33 Ang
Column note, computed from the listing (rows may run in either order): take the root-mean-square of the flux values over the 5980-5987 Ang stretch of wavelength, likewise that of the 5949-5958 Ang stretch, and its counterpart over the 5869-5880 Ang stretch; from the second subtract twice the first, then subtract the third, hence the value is -24.5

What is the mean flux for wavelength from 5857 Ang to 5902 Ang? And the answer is 11.1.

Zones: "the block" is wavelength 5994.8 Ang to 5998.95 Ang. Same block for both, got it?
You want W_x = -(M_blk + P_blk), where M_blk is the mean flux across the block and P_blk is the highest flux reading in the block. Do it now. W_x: -23.9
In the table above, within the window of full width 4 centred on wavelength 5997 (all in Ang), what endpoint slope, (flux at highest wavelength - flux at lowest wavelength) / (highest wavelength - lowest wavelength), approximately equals -0.26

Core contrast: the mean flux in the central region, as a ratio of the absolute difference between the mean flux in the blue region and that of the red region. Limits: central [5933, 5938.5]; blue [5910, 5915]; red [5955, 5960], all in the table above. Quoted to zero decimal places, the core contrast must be 18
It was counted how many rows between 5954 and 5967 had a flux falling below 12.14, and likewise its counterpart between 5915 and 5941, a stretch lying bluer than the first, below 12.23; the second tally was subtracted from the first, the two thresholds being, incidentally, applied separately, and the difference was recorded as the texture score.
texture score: -15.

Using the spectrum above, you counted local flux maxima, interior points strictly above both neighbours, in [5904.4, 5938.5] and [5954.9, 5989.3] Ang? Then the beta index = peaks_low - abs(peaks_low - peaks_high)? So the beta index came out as 1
